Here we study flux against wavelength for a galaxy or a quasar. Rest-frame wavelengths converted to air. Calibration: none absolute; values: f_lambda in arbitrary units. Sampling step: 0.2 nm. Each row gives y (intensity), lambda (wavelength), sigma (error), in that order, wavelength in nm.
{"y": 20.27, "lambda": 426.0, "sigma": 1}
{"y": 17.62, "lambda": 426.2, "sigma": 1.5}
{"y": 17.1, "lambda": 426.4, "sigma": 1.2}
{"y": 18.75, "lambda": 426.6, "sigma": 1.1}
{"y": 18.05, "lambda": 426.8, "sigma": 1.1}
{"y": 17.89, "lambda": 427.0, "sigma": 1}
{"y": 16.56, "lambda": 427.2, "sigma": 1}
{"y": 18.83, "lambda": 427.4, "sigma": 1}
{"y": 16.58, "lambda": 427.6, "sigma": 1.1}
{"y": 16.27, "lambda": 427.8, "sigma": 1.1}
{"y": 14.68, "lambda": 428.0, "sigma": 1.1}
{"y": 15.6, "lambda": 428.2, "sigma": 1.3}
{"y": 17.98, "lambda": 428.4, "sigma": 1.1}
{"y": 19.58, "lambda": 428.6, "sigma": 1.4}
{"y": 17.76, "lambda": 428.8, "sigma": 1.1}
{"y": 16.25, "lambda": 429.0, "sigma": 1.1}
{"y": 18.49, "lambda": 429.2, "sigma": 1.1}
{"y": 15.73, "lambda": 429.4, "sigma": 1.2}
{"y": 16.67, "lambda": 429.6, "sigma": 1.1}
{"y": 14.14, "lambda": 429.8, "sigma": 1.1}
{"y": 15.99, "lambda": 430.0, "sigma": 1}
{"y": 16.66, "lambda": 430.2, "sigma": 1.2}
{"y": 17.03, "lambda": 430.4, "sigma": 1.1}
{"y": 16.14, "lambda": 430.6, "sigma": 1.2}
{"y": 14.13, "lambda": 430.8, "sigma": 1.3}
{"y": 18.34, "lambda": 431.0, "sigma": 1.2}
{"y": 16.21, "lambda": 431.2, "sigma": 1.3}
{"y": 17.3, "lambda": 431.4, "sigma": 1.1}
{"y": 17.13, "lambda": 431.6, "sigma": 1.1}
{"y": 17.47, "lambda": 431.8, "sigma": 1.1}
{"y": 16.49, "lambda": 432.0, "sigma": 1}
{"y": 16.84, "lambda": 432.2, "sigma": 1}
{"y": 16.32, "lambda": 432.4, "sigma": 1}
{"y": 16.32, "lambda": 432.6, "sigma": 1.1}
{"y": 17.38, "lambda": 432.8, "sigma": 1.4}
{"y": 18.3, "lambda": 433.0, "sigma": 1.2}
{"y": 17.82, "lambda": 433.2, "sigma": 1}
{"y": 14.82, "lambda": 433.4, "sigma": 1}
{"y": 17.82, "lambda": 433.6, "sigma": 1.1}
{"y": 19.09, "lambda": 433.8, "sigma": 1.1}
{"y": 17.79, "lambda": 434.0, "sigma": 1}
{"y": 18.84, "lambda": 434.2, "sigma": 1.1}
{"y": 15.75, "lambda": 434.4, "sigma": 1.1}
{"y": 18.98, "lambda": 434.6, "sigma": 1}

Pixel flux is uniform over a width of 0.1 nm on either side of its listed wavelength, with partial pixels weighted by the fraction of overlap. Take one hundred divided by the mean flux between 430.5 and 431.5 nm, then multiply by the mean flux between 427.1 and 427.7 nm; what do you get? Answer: 105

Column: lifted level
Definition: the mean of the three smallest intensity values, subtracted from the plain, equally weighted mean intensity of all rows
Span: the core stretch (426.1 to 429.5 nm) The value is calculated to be 1.9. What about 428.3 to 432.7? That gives 2.1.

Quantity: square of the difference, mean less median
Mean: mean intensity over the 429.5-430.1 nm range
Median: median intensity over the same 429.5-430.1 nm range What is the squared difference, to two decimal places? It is 0.15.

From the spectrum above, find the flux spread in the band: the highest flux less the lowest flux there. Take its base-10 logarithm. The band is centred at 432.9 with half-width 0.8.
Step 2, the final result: 0.54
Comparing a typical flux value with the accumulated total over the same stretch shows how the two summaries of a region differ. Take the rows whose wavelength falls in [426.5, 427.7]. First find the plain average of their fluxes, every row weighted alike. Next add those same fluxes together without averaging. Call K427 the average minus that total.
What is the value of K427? -89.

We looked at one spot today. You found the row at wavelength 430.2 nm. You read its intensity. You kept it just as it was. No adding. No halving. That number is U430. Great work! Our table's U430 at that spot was 16.66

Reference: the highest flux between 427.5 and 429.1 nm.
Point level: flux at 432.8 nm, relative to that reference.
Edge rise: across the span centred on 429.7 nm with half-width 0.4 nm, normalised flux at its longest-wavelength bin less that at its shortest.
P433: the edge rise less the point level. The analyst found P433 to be -0.874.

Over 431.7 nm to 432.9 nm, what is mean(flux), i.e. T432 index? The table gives 16.8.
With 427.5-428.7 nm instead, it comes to 16.8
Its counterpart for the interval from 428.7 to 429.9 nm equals 16.5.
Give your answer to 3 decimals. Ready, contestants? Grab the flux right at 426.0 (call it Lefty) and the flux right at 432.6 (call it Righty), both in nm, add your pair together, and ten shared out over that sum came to 0.273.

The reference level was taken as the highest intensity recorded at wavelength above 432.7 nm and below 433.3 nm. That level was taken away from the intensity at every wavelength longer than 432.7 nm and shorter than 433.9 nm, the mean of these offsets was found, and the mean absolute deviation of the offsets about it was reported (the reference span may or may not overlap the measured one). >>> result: 1.0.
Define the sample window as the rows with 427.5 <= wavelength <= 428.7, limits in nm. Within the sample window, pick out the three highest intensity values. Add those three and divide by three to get 18.0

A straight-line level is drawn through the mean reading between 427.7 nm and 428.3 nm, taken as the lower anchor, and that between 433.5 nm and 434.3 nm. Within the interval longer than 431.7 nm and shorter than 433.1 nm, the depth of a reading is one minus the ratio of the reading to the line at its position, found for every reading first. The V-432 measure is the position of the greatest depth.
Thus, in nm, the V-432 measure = 432.6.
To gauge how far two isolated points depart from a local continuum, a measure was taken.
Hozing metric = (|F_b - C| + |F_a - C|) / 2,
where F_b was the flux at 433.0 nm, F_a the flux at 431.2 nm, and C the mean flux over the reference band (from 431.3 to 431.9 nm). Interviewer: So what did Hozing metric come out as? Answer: 1.0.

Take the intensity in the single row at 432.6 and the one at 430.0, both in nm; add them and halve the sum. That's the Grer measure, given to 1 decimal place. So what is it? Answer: 16.2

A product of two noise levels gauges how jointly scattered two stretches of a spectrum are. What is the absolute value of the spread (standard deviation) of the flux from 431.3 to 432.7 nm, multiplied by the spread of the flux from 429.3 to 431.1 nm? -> 0.6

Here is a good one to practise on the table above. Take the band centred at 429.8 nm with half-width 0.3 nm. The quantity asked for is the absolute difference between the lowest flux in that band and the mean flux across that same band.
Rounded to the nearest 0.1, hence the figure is 1.5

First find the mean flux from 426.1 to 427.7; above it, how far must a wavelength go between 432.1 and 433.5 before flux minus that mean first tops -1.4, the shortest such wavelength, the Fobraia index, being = 432.2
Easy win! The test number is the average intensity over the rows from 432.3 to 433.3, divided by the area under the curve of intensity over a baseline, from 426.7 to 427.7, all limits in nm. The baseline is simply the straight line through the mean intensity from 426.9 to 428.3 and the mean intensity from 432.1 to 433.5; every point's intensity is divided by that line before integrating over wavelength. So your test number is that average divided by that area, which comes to 16.3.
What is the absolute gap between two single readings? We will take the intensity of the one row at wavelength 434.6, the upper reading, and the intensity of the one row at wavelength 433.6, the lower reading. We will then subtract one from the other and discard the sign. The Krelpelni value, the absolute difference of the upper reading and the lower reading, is 1.2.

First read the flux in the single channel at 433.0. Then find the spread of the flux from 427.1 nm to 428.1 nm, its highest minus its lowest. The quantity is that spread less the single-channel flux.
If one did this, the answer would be -14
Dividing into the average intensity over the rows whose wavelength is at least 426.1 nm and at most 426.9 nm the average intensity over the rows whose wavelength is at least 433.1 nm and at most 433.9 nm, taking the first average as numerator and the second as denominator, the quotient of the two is 1.03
